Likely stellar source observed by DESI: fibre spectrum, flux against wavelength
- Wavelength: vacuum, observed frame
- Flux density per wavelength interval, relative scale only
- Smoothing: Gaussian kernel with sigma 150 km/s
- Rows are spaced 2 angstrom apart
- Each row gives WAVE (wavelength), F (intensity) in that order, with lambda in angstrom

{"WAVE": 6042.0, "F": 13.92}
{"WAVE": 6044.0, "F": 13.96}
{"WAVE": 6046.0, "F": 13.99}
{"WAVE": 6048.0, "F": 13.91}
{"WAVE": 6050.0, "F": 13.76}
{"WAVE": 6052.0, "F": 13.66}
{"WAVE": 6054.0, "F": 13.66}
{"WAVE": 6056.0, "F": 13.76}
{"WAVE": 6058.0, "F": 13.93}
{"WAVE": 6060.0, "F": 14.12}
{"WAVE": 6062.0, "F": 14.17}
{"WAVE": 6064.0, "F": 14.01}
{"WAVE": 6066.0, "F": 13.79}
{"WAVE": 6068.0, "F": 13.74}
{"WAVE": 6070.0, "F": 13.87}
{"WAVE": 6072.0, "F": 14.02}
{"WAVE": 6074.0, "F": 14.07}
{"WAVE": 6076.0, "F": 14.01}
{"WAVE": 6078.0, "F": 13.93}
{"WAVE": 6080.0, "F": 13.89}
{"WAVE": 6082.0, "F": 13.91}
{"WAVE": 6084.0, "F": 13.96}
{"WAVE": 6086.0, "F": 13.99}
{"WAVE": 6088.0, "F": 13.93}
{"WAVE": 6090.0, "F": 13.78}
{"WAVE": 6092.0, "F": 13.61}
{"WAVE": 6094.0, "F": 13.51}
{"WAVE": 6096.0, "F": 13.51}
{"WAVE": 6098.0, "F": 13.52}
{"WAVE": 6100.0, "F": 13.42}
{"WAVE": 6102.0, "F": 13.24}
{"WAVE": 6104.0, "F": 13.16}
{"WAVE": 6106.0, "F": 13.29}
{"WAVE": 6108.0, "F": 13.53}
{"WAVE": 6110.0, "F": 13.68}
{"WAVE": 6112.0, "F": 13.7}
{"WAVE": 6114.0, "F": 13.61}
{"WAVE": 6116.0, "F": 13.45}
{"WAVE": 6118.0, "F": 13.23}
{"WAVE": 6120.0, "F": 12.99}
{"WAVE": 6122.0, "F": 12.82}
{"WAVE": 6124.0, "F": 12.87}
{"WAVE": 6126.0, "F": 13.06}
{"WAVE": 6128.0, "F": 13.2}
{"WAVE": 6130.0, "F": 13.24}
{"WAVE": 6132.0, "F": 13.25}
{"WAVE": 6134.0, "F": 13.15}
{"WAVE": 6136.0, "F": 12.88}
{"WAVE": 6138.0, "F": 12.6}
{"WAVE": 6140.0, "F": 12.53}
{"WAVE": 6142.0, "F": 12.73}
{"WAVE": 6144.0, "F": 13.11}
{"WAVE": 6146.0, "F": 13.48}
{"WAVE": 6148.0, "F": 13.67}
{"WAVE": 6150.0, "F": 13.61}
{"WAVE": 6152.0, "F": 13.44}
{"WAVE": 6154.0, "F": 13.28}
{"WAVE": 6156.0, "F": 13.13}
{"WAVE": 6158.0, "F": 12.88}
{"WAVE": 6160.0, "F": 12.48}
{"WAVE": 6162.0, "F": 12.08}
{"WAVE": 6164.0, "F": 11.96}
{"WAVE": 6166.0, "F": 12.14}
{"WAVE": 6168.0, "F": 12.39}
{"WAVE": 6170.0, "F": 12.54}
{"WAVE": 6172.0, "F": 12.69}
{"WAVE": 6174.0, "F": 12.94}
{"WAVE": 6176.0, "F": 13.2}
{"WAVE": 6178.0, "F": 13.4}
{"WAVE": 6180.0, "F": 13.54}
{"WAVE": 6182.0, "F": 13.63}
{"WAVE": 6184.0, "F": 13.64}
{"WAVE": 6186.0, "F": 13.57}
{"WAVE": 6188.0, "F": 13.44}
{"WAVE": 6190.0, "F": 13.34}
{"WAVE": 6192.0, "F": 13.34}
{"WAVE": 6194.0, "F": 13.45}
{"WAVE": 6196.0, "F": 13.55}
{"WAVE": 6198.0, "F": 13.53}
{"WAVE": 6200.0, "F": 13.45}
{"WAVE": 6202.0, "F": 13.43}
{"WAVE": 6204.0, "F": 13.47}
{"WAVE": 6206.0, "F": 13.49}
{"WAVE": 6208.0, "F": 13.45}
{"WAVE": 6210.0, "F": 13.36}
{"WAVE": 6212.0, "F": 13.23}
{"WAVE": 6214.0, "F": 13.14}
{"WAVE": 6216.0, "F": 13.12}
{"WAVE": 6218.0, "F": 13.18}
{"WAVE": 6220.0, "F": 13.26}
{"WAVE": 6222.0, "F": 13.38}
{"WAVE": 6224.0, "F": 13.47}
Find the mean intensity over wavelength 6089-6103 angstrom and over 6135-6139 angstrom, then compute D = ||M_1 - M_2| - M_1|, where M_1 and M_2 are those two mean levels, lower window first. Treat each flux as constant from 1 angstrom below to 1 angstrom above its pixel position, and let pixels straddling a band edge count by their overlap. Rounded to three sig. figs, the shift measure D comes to 12.7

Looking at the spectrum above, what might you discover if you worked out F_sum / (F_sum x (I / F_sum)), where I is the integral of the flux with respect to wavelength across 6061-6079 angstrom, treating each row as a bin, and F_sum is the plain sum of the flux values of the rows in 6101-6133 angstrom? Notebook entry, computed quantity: 0.85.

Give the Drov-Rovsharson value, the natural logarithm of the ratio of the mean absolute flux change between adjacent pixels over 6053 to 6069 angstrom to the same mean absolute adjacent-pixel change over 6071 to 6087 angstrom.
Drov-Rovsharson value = 1.0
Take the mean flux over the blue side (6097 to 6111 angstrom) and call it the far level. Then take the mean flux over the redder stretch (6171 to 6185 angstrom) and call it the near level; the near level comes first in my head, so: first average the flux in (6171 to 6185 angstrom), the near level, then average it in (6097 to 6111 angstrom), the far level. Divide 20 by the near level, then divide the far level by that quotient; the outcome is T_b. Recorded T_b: 8.9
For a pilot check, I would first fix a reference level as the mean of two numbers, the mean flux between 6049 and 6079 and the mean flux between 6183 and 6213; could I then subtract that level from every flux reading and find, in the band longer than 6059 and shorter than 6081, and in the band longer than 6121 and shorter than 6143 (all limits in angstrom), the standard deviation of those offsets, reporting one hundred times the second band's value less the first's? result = 12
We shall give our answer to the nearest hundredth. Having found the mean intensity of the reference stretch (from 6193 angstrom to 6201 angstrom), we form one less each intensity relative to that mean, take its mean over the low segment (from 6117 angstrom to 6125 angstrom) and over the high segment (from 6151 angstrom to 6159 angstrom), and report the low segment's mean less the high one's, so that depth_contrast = 0.02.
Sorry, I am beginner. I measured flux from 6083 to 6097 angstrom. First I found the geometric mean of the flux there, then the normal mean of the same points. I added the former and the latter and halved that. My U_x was 13.8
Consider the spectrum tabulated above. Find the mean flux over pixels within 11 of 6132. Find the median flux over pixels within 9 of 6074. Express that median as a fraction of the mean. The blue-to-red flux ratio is 1.08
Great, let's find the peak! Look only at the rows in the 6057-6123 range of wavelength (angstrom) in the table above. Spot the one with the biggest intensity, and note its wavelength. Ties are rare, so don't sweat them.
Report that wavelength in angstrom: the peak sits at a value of 6062.0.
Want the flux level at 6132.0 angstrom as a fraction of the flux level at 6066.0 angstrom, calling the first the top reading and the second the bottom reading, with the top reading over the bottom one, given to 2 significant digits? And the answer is 0.96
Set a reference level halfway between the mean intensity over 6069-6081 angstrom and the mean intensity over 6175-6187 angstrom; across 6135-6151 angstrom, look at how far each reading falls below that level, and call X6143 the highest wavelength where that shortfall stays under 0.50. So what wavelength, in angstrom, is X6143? 6150.0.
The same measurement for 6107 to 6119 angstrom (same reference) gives 6116.0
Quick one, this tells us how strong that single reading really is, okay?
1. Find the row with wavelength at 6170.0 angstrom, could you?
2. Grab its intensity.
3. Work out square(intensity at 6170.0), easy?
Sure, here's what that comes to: 157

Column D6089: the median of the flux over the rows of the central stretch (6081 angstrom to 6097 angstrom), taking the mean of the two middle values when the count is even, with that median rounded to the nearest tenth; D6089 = 13.8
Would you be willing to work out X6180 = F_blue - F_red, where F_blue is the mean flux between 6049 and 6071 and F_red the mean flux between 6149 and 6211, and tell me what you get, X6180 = 0.70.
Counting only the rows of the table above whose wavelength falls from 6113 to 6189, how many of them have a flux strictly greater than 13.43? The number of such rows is 11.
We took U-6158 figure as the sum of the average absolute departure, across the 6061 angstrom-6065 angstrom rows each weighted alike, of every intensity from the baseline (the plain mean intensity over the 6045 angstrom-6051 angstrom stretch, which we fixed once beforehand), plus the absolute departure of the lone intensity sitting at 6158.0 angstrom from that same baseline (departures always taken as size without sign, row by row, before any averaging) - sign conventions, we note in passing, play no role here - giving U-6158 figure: 1.2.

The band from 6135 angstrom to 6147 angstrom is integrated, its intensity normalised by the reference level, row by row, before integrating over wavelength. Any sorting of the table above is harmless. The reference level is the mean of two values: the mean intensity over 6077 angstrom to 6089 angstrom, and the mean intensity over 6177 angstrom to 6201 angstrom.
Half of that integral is 5.64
